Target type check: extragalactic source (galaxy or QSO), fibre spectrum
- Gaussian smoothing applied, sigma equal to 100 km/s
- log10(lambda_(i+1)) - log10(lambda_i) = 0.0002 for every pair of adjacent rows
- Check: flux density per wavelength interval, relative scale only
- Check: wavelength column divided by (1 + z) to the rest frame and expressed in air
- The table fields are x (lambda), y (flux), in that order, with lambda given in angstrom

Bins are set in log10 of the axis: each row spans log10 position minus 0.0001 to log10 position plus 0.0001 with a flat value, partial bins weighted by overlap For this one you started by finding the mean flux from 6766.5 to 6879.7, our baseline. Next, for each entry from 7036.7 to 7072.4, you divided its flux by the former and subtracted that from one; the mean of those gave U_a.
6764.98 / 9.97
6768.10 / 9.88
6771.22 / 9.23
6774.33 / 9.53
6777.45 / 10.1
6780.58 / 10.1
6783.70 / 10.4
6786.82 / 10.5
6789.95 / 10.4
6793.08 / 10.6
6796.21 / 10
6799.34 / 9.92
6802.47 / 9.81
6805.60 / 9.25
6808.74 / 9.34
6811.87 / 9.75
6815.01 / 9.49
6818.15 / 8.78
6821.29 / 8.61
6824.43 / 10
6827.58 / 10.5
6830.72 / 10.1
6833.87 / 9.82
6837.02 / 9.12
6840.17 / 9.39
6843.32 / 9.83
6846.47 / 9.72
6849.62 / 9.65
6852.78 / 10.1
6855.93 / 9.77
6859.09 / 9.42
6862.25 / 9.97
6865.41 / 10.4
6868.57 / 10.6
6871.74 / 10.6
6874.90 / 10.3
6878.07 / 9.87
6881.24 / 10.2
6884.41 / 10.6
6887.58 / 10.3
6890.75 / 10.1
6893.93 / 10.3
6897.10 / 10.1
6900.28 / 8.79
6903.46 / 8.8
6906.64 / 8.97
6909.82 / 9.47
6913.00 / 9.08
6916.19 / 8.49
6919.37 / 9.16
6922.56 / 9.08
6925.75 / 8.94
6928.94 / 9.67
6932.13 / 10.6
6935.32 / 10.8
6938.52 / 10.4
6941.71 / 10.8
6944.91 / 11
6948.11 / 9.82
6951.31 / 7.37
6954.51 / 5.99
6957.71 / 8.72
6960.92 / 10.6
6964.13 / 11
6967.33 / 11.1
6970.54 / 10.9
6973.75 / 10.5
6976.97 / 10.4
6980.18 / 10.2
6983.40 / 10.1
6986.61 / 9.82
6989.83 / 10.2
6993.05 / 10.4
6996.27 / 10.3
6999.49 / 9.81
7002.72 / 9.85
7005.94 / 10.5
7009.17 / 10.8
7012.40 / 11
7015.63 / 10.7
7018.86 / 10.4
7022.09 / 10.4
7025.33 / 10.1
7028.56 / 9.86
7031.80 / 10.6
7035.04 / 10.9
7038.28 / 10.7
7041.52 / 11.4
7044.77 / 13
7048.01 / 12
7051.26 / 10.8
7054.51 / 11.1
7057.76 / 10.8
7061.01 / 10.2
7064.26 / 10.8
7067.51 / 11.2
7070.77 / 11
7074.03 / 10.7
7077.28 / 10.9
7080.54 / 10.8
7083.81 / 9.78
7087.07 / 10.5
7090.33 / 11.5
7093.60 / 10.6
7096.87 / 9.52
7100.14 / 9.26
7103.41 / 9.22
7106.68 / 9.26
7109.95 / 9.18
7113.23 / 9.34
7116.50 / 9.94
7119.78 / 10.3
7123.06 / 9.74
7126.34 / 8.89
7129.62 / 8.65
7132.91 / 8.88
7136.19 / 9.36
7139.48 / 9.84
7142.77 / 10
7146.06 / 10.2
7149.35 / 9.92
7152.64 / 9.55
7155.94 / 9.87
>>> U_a -0.13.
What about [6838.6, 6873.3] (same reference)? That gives -0.01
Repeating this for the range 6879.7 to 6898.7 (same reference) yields -0.04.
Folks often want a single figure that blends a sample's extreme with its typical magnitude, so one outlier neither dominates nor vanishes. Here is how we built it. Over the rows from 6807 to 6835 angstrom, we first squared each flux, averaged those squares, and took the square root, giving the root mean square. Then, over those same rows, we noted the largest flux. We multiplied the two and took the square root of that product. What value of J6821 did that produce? 10.0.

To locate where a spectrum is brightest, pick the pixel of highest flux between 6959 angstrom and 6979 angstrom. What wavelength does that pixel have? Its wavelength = 6967.33 angstrom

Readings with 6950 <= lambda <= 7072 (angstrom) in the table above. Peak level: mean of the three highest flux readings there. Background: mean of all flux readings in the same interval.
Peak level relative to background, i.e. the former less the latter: 1.7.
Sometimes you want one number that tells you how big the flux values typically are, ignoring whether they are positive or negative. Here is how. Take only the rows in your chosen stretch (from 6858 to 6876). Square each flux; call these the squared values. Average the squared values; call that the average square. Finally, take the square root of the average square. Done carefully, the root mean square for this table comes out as 10.2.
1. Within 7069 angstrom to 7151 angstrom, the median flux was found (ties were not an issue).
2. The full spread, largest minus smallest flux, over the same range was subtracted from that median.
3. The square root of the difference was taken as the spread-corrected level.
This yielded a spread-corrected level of 2.64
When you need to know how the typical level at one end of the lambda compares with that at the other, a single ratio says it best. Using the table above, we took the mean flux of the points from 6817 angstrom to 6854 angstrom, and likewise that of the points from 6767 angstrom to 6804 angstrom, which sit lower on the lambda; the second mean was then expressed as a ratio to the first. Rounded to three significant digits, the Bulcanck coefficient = 1.04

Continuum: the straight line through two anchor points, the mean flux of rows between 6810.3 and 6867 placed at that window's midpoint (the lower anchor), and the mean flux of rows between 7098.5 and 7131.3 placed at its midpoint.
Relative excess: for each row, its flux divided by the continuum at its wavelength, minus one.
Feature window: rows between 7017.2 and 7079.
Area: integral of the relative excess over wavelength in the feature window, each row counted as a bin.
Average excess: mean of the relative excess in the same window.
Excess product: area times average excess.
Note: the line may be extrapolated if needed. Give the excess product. 1.42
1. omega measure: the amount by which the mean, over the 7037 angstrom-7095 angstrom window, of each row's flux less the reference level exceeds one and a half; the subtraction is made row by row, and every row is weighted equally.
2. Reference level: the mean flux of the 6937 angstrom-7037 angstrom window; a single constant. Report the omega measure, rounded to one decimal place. -0.7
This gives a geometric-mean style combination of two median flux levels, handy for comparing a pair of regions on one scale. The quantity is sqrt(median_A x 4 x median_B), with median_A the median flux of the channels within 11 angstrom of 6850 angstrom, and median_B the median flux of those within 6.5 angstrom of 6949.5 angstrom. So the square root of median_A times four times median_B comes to 18.3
